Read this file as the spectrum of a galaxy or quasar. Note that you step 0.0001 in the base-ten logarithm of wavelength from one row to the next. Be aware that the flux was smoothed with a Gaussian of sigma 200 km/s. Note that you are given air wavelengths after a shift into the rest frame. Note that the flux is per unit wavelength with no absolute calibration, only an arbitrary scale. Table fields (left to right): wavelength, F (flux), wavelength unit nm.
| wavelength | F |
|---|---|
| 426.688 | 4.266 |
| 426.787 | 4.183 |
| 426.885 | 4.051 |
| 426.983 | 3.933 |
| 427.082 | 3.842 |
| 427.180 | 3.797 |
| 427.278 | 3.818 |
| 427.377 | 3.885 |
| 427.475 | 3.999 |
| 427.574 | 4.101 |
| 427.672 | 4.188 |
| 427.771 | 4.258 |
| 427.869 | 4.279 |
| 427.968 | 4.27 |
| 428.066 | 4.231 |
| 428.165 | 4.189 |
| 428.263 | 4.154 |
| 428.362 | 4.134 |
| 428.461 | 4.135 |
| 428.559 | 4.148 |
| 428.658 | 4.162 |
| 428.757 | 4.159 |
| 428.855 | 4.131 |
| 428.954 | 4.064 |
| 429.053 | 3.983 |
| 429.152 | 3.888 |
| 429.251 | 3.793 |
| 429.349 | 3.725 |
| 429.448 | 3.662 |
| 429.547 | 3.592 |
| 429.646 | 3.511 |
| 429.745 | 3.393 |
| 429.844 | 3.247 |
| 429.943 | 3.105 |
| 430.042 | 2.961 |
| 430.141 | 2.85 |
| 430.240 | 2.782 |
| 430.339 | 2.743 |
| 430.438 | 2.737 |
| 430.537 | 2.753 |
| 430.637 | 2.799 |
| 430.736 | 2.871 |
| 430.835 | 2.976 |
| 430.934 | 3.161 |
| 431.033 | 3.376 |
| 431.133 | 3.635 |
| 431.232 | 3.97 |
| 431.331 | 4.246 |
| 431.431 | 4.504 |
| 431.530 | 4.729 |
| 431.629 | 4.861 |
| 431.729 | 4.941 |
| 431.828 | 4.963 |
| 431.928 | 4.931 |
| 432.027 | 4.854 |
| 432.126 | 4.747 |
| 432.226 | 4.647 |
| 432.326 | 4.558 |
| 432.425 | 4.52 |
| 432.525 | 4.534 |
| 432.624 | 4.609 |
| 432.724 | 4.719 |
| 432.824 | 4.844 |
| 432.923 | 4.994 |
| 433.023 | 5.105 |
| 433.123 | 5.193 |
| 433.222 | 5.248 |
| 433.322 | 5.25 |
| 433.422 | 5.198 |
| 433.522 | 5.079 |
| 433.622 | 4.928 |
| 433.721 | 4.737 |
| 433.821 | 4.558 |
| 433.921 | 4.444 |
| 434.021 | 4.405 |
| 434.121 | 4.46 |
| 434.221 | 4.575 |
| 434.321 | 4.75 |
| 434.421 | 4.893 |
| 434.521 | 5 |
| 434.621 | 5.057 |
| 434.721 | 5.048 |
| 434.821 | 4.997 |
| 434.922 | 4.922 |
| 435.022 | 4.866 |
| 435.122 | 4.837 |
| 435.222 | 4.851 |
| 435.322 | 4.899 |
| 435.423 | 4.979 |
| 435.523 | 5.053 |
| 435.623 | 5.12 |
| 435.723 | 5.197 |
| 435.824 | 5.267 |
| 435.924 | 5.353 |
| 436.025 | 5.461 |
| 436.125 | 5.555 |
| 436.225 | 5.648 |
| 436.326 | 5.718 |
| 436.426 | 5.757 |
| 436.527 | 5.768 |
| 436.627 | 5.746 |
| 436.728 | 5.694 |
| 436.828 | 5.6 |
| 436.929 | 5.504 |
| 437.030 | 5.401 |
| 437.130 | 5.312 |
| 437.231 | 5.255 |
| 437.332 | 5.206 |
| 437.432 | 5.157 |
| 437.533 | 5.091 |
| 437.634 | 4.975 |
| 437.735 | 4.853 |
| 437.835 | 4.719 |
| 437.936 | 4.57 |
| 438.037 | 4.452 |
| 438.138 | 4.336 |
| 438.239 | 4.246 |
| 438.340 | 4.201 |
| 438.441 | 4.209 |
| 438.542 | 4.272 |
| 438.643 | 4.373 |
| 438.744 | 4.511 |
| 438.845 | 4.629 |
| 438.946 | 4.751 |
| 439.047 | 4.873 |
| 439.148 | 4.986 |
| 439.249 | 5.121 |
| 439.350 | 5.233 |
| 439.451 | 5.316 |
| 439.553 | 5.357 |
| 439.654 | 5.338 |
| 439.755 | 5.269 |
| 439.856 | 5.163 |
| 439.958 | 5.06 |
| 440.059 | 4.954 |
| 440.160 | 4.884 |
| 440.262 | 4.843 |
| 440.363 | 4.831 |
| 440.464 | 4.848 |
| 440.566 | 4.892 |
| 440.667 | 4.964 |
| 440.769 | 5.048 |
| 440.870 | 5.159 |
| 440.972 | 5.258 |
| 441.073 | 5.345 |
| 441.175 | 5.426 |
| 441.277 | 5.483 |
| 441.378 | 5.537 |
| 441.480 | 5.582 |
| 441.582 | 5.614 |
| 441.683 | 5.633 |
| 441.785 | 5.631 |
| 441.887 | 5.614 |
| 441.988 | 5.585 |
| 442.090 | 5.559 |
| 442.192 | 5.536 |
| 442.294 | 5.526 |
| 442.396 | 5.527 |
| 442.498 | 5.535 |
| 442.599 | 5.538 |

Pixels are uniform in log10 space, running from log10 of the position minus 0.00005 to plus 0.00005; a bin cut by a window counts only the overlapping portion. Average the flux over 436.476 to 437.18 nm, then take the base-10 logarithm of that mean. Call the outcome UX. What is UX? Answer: 0.746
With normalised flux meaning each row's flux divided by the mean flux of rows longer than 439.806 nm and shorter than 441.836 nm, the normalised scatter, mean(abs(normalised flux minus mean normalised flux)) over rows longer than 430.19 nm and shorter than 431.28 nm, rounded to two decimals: 0.06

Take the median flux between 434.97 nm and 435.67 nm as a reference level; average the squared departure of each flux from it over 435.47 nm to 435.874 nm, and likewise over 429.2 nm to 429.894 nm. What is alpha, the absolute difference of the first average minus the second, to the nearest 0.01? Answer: 1.75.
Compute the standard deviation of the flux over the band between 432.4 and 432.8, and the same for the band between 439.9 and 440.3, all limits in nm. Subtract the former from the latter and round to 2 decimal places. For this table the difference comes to 0.00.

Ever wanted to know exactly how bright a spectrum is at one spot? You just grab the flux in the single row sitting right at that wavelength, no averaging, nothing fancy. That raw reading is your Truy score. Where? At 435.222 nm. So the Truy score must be 4.851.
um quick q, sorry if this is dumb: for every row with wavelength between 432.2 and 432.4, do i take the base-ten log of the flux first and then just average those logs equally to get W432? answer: 0.66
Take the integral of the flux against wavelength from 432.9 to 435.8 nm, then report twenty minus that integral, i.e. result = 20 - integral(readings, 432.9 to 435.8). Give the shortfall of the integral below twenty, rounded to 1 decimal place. 5.7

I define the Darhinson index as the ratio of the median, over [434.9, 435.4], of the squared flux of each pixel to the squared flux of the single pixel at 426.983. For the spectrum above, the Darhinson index 1.53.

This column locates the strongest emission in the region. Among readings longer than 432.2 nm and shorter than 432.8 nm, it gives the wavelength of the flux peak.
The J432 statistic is 432.724 nm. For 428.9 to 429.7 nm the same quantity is 428.954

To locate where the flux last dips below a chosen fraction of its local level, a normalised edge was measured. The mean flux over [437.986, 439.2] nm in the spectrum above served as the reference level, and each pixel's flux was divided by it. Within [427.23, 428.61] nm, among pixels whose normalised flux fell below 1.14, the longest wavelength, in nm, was 428.559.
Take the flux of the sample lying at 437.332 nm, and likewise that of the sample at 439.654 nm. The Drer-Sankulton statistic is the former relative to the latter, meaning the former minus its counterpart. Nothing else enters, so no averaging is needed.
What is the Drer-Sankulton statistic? -0.1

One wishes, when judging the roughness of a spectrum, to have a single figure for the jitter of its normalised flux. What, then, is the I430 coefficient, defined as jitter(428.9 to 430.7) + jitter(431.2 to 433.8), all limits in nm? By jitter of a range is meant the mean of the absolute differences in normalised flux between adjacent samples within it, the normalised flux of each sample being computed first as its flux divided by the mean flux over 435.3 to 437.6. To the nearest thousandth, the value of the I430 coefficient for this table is 0.035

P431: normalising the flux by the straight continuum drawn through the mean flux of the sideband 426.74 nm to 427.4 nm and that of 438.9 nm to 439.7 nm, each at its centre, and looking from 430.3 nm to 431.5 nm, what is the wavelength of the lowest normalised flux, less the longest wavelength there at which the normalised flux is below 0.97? -0.79 nm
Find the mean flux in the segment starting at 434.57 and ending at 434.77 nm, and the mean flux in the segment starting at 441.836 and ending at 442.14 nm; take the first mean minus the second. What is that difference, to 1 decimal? -0.5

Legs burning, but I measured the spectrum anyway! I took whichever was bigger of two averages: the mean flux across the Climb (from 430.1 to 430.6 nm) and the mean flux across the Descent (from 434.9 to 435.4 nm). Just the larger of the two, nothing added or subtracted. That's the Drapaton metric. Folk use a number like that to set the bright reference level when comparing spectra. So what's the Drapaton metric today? 4.88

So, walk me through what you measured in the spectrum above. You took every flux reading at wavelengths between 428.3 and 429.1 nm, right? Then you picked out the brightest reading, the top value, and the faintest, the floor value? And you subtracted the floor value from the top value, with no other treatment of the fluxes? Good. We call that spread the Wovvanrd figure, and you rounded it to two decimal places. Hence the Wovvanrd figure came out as 0.18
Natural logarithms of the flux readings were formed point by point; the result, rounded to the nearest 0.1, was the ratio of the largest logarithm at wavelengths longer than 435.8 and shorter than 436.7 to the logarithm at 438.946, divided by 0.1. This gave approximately 11.2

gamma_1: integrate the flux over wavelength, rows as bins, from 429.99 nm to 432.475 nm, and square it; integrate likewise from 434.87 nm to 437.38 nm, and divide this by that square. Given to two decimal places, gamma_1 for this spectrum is 0.15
